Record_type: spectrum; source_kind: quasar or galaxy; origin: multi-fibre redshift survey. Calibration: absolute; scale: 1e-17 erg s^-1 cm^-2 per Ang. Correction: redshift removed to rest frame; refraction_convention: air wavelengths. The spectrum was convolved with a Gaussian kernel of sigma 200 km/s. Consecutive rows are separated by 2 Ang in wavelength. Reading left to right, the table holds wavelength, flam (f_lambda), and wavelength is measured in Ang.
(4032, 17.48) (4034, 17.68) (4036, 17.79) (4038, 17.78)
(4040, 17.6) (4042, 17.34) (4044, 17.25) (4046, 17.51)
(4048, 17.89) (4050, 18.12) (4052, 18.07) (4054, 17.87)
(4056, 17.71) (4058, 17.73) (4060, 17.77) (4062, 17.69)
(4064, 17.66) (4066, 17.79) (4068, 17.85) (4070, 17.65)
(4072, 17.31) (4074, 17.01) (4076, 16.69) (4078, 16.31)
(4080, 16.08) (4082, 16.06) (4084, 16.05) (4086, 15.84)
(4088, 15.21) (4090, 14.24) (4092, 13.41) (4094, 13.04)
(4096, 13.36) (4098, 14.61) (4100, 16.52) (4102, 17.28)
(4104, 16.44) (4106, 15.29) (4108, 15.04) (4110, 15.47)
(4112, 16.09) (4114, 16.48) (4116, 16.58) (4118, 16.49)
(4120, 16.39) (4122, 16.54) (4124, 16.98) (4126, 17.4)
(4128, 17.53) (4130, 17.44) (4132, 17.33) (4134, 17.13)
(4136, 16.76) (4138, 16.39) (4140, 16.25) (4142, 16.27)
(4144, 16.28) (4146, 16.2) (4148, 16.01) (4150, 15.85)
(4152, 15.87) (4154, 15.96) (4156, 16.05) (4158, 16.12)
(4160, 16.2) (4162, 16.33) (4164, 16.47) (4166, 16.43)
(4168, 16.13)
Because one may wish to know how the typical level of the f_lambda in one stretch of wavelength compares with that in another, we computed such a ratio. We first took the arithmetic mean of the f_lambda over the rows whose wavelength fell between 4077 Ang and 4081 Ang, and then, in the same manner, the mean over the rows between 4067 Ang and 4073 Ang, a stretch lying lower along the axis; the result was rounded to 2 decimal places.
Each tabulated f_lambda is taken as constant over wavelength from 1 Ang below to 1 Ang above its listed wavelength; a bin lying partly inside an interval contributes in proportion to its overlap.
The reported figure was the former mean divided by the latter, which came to 0.92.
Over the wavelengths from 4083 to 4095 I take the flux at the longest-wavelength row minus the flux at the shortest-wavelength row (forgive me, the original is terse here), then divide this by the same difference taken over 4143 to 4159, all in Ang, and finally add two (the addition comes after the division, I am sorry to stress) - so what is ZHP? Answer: 21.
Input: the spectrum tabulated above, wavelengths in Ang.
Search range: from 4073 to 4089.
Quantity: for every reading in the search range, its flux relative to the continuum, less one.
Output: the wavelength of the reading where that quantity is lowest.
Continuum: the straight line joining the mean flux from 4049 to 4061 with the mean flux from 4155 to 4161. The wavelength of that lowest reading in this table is 4088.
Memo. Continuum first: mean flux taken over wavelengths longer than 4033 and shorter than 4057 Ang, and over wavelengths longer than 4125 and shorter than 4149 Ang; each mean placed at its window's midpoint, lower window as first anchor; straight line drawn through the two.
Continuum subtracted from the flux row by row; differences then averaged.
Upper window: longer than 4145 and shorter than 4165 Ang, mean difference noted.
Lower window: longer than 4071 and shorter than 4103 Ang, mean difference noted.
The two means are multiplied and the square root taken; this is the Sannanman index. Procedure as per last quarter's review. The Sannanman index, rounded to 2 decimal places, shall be 0.88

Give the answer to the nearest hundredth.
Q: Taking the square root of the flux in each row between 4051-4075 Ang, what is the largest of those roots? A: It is 4.25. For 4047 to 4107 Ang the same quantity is 4.26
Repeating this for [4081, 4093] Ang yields 4.01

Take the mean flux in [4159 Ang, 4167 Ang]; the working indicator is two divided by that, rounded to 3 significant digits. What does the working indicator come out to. 0.122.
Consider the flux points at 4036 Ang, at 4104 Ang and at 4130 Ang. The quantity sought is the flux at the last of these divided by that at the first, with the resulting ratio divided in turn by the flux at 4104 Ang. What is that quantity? 0.0596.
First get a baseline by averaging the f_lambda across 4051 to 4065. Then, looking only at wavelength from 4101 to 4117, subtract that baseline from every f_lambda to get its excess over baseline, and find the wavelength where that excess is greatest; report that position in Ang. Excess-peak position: 4102 Ang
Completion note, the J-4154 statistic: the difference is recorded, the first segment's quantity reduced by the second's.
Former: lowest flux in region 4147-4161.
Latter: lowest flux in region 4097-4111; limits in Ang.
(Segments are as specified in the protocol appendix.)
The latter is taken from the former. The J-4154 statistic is 1.2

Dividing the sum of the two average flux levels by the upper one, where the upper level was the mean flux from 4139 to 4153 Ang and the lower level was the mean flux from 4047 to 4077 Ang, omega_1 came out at 2.10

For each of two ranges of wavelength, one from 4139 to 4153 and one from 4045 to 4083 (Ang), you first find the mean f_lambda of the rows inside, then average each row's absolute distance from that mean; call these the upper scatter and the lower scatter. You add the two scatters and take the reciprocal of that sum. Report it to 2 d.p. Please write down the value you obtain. 1.44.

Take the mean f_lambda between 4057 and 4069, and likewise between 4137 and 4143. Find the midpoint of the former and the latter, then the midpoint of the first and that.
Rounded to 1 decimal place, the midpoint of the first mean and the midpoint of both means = 17.4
